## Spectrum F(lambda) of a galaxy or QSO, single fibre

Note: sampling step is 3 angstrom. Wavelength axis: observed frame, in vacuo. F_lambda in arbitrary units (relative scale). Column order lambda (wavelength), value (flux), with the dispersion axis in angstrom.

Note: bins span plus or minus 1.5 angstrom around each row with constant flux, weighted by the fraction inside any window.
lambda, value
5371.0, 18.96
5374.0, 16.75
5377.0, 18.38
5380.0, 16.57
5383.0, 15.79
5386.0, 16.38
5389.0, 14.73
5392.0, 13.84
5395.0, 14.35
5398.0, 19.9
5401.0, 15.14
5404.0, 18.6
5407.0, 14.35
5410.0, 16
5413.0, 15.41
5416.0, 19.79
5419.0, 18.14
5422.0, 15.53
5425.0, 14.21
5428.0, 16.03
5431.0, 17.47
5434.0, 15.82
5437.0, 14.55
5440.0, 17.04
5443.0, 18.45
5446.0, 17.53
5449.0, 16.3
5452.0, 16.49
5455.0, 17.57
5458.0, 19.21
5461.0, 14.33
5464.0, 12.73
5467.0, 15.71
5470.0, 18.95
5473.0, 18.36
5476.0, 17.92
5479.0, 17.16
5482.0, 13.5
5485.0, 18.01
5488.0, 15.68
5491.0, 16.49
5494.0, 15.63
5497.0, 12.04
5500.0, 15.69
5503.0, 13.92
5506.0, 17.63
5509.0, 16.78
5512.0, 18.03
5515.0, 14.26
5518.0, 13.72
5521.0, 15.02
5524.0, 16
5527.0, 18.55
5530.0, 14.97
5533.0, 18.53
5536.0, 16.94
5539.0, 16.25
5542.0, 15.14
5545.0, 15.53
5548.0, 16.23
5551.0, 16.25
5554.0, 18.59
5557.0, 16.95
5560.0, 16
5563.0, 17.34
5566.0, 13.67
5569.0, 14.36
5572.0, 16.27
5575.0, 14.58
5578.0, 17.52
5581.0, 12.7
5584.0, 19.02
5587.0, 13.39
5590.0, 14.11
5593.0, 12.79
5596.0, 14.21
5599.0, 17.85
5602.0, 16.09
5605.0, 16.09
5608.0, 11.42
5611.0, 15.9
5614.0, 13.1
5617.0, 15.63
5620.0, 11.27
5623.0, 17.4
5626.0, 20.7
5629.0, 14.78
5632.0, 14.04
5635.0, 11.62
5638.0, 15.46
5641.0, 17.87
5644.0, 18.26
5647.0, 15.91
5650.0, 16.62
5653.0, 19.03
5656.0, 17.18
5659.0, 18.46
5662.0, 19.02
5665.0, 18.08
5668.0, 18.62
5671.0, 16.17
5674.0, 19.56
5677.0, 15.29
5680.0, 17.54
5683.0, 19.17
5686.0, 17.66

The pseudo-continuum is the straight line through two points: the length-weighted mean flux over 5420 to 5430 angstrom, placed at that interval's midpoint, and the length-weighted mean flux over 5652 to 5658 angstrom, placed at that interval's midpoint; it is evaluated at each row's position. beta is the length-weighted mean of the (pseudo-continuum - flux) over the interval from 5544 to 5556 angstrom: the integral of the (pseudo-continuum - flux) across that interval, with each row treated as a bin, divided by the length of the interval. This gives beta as 0.19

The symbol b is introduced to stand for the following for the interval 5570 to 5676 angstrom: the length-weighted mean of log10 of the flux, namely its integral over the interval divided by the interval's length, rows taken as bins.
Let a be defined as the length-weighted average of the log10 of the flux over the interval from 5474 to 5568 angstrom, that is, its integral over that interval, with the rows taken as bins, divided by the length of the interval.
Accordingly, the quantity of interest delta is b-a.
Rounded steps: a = 1.20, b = 1.20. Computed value -0.005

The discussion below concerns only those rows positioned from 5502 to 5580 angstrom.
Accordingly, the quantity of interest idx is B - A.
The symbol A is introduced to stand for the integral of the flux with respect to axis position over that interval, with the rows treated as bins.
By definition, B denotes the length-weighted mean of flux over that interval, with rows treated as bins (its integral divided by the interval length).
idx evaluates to -1240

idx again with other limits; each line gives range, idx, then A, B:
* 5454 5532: -1238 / 1254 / 16.1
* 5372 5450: -1266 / 1282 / 16.4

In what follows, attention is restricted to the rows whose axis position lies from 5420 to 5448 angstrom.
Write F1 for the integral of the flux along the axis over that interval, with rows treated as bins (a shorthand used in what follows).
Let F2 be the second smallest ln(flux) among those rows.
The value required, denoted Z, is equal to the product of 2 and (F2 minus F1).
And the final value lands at -909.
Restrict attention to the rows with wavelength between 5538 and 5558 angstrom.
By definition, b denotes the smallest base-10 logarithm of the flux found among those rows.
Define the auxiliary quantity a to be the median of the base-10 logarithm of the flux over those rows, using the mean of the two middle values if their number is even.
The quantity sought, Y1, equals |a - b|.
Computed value 0.031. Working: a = 1.21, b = 1.18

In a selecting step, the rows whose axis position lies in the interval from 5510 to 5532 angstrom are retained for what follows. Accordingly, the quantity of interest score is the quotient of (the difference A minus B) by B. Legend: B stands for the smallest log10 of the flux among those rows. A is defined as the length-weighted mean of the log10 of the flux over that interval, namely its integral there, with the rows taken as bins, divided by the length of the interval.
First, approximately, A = 1.20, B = 1.14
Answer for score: 0.05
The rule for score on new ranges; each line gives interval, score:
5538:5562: 0.03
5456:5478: 0.10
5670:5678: 0.04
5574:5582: 0.06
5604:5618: 0.09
